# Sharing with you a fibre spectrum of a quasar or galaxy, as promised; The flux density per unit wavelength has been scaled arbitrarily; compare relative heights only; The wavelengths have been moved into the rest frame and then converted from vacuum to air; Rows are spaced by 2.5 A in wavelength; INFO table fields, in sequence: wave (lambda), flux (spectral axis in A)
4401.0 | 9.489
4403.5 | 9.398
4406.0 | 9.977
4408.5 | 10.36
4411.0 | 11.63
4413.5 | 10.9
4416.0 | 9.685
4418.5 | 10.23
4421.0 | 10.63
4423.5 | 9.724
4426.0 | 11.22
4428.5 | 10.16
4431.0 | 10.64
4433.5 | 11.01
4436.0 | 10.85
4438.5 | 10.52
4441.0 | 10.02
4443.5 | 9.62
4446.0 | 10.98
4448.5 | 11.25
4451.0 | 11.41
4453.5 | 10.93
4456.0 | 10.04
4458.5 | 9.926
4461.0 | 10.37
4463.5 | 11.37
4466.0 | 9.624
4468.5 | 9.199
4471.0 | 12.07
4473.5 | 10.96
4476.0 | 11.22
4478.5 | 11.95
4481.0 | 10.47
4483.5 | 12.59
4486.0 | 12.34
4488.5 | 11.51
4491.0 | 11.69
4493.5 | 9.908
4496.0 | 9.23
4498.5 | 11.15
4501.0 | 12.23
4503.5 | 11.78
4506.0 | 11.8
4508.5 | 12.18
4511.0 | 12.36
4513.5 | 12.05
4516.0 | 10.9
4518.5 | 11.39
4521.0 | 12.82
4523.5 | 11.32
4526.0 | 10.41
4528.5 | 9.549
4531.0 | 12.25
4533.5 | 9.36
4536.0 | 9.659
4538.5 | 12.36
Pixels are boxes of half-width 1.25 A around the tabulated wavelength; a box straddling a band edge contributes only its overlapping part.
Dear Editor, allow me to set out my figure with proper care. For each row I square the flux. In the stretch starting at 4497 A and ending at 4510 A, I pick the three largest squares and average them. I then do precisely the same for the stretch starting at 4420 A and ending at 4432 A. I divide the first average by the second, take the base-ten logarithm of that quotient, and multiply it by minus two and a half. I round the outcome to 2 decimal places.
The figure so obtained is -0.23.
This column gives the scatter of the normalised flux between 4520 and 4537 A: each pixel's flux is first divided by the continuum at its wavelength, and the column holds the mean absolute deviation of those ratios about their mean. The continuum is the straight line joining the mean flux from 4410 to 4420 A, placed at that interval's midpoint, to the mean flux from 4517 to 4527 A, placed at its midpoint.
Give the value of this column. 0.10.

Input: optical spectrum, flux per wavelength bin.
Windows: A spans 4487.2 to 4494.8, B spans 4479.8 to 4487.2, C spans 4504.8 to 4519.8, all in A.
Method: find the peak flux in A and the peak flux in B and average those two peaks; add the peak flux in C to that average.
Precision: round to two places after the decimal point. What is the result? 24.50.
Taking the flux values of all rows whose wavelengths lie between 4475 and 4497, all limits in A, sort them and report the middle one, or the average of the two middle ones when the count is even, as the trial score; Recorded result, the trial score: 11.5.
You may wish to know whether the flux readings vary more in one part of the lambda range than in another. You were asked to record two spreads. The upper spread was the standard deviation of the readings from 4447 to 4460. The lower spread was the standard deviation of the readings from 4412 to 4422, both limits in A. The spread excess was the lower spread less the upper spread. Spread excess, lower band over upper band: -0.16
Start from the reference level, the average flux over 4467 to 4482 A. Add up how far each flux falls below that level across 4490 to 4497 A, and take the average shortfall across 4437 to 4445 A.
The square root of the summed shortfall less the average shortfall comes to 1.1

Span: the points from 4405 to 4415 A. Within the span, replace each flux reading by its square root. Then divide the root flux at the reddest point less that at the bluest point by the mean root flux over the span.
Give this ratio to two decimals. 0.04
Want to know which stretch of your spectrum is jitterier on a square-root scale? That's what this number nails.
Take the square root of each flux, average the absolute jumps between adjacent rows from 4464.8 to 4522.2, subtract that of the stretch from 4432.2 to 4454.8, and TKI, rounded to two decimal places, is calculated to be 0.07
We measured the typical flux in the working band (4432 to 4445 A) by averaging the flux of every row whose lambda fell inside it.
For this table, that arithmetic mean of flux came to 10.4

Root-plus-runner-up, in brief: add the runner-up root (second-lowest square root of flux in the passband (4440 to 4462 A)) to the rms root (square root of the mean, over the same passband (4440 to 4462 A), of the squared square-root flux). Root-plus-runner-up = 6.39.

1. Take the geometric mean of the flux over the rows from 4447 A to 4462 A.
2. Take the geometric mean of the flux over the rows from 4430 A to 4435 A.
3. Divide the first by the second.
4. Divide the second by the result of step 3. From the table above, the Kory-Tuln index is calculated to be 11.0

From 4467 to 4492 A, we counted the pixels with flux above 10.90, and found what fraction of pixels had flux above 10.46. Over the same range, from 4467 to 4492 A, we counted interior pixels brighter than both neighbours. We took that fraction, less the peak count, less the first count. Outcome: -10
